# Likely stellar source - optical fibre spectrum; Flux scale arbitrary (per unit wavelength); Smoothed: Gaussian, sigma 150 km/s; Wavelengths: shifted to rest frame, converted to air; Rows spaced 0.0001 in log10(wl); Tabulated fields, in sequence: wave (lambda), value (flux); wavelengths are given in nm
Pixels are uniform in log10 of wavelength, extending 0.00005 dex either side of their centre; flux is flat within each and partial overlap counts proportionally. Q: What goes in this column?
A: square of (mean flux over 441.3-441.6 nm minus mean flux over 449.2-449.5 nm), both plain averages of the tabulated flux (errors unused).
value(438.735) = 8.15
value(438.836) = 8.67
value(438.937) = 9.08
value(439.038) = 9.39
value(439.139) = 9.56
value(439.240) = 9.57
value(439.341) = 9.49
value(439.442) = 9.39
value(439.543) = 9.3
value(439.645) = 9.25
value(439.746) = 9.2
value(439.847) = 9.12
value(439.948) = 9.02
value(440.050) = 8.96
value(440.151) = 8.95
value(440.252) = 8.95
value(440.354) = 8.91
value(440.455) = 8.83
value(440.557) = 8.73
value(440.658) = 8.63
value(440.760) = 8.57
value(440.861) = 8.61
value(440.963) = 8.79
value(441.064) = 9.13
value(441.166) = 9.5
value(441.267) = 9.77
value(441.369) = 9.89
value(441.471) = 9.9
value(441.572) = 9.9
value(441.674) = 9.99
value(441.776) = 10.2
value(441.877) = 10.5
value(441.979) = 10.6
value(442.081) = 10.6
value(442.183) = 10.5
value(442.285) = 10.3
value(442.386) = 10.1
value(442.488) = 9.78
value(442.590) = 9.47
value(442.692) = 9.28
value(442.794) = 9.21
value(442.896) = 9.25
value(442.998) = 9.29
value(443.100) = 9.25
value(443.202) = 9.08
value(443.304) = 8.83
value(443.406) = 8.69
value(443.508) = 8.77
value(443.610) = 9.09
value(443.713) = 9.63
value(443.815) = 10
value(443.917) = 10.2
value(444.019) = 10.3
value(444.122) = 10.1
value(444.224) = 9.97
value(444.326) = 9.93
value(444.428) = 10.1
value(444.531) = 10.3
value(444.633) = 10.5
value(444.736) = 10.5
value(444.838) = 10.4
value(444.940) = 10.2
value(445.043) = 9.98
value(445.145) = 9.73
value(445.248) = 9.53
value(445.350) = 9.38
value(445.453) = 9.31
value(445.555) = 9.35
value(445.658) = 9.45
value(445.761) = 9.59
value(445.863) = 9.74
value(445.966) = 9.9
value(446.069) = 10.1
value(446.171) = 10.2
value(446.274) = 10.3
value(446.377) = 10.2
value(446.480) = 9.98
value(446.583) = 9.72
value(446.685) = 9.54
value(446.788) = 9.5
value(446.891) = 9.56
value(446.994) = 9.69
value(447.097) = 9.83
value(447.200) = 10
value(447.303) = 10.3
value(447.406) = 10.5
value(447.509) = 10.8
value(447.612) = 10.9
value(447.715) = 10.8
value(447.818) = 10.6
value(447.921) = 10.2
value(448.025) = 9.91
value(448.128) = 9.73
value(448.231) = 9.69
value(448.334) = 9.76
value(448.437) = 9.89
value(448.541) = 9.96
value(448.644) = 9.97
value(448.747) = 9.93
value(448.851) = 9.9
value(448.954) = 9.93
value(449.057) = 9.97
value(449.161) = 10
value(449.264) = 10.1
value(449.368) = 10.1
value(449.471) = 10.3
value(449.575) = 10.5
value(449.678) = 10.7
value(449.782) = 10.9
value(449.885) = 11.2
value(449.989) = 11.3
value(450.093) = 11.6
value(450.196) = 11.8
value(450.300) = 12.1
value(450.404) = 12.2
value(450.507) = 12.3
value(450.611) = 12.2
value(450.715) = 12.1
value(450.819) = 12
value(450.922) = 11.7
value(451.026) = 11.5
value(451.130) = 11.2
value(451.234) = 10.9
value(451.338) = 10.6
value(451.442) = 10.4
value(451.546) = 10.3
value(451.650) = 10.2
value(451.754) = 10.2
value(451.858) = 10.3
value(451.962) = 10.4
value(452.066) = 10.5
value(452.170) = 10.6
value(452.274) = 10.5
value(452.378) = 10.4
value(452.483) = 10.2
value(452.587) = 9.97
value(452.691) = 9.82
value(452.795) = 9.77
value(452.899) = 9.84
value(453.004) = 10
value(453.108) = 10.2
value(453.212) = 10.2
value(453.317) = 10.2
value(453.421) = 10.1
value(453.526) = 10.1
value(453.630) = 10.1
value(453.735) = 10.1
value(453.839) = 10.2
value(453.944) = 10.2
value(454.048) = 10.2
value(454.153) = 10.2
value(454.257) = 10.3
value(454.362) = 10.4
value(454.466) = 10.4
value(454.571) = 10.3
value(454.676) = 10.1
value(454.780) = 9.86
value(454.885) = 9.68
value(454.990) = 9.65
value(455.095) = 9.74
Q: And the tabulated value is 0.1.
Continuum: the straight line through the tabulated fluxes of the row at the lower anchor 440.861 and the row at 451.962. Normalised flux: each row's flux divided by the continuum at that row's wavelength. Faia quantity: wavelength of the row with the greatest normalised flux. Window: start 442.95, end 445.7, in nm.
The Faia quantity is 444.633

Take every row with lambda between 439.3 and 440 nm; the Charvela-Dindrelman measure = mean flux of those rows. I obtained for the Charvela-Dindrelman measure 9.25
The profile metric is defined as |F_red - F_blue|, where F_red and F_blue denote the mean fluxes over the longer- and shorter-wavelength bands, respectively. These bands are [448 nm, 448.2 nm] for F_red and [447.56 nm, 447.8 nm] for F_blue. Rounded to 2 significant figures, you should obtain 1.0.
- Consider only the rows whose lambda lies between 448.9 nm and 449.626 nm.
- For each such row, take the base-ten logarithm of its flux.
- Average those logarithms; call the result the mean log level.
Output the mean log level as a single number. 1.01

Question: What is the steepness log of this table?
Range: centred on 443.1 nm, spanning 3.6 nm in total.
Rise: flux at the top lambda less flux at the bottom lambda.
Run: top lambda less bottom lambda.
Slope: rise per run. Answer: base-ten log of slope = -0.8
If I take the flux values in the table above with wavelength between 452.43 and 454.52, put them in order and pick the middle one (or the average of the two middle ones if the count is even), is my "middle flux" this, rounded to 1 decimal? 10.2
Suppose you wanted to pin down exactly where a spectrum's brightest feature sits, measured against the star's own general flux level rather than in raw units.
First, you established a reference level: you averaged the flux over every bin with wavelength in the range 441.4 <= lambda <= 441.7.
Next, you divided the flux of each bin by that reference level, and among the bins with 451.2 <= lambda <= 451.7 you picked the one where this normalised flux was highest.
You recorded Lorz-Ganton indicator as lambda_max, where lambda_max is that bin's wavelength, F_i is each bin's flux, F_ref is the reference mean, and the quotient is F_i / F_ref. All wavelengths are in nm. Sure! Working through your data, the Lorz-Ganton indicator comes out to 451.234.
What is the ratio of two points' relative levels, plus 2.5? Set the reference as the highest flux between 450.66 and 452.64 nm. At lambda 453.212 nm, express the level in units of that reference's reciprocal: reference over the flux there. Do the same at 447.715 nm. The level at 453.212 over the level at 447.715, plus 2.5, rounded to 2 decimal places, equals 3.56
